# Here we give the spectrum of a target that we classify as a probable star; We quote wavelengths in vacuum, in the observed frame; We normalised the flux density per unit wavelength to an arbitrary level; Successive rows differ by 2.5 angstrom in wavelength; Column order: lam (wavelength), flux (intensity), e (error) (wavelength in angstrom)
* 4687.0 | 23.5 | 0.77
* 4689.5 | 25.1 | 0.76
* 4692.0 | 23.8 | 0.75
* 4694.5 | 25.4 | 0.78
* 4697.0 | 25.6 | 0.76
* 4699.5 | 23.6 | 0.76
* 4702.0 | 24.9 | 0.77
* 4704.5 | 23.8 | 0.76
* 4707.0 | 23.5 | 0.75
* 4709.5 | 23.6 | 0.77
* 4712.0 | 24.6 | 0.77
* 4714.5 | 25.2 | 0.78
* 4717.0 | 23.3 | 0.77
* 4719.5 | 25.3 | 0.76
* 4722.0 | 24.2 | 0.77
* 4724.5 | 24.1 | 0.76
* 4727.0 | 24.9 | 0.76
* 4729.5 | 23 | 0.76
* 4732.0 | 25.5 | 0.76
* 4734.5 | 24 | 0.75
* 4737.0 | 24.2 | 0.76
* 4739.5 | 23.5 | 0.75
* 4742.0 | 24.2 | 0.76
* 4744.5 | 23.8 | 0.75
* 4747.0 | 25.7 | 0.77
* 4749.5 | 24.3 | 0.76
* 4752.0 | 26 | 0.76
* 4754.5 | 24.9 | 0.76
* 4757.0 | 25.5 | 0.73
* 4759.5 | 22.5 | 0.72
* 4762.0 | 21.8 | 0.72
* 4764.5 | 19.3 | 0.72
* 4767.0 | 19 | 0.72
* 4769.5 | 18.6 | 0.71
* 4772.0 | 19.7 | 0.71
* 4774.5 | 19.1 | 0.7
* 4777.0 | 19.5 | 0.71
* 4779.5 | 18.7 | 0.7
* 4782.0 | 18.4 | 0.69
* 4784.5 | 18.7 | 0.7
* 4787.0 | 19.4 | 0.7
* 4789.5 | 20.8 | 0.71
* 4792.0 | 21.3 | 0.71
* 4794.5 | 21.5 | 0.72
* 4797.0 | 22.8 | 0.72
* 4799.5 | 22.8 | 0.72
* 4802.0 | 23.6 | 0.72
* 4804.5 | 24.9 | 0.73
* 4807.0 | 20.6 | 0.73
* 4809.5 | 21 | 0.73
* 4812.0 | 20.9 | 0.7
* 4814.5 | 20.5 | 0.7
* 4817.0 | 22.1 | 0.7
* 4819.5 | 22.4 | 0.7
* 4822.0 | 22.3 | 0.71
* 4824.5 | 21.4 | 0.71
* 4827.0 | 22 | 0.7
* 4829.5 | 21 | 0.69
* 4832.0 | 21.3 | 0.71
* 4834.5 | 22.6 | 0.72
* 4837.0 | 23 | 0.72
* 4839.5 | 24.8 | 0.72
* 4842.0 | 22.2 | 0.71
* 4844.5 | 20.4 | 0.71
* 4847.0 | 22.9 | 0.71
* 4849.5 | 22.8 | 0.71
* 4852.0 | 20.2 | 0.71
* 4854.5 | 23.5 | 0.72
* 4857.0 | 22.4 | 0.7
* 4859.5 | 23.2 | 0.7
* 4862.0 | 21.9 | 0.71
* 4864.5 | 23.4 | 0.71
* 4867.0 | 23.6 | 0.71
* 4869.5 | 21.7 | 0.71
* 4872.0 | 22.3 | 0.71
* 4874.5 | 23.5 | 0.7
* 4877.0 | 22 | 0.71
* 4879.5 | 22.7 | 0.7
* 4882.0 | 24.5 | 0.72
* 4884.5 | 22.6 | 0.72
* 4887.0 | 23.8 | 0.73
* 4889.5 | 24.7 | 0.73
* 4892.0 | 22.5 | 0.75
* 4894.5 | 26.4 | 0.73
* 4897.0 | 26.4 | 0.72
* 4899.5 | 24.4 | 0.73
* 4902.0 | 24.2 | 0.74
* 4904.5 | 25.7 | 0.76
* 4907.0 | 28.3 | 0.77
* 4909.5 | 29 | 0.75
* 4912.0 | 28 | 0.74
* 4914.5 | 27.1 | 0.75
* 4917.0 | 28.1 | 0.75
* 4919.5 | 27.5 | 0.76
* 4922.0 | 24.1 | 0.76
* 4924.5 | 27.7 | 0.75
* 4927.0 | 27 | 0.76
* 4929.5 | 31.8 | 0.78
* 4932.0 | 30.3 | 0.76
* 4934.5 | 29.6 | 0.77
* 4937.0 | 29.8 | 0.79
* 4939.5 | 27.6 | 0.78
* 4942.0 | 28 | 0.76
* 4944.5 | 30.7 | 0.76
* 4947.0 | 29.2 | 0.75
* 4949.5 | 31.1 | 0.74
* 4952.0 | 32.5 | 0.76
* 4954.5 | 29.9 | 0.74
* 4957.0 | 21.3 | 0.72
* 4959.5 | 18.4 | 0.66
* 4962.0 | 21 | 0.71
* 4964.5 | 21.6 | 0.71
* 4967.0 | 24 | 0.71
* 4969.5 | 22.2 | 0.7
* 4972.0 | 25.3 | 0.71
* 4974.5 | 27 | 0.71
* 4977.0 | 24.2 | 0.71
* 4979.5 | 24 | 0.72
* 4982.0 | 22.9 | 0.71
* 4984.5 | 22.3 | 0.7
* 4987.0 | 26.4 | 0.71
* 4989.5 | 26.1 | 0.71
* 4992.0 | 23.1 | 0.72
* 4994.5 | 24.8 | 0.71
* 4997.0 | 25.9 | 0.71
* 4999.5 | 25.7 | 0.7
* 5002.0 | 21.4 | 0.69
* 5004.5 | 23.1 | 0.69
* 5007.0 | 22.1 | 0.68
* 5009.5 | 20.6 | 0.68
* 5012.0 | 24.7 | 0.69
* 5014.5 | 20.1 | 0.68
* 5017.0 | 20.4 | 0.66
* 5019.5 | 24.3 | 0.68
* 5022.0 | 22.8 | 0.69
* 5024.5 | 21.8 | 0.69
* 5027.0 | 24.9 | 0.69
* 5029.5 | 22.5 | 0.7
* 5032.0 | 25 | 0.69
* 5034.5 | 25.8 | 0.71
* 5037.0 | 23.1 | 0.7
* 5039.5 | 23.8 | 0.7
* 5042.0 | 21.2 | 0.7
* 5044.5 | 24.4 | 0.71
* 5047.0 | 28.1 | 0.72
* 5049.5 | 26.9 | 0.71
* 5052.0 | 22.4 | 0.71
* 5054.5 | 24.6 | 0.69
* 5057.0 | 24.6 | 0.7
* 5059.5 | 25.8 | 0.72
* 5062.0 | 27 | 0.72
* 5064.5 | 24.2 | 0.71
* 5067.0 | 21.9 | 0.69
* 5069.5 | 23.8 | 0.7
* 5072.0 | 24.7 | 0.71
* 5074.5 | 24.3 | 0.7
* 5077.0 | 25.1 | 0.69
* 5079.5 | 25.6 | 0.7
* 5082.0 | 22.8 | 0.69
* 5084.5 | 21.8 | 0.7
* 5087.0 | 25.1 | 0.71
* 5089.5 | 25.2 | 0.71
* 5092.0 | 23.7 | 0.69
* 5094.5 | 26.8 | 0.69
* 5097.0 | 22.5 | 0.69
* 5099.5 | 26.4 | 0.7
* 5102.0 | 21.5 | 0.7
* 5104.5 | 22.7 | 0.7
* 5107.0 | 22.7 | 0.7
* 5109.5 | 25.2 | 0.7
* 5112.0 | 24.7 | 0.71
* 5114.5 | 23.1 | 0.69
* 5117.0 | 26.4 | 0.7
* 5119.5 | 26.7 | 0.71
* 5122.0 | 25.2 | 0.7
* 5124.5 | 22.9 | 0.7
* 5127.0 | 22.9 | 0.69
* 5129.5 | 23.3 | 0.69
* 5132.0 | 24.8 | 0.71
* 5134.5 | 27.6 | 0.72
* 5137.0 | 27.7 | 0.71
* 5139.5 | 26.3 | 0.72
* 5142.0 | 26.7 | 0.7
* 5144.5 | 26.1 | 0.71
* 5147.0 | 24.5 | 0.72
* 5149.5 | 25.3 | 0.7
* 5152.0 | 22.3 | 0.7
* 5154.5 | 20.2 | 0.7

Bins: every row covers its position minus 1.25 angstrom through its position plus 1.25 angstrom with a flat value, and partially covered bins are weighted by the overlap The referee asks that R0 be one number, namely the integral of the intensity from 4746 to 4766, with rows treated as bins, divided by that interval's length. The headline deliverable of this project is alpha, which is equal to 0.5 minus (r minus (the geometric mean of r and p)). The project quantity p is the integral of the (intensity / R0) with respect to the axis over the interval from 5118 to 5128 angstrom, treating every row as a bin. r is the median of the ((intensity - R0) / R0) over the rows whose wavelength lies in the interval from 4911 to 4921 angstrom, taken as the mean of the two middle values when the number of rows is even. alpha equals 1.66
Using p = 10.4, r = 0.17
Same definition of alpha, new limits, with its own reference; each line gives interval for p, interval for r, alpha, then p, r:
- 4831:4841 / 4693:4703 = 1.22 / 9.7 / 0.06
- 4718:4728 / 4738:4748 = 0.87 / 10.4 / 0.01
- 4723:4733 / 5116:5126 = 1.37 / 10.3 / 0.09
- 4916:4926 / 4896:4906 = 1.26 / 11.3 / 0.06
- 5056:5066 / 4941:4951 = 1.92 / 10.7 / 0.27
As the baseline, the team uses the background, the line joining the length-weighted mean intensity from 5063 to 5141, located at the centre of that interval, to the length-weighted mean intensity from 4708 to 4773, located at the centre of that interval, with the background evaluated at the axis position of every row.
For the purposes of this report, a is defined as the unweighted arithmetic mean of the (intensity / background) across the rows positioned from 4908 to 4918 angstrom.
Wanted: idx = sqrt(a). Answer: 1.08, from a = 1.17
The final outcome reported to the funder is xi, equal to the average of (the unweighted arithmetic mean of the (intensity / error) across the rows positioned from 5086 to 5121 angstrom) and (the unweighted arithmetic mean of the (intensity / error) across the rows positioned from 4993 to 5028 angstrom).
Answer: 34.2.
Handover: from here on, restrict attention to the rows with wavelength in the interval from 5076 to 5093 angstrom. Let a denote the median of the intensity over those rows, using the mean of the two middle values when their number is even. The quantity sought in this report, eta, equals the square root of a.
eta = 5.01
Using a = 25.1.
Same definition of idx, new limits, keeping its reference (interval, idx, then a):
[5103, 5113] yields 0.99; 0.97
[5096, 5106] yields 0.98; 0.95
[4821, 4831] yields 0.96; 0.91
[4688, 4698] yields 1.03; 1.07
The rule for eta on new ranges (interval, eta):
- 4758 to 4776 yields 4.39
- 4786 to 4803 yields 4.64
